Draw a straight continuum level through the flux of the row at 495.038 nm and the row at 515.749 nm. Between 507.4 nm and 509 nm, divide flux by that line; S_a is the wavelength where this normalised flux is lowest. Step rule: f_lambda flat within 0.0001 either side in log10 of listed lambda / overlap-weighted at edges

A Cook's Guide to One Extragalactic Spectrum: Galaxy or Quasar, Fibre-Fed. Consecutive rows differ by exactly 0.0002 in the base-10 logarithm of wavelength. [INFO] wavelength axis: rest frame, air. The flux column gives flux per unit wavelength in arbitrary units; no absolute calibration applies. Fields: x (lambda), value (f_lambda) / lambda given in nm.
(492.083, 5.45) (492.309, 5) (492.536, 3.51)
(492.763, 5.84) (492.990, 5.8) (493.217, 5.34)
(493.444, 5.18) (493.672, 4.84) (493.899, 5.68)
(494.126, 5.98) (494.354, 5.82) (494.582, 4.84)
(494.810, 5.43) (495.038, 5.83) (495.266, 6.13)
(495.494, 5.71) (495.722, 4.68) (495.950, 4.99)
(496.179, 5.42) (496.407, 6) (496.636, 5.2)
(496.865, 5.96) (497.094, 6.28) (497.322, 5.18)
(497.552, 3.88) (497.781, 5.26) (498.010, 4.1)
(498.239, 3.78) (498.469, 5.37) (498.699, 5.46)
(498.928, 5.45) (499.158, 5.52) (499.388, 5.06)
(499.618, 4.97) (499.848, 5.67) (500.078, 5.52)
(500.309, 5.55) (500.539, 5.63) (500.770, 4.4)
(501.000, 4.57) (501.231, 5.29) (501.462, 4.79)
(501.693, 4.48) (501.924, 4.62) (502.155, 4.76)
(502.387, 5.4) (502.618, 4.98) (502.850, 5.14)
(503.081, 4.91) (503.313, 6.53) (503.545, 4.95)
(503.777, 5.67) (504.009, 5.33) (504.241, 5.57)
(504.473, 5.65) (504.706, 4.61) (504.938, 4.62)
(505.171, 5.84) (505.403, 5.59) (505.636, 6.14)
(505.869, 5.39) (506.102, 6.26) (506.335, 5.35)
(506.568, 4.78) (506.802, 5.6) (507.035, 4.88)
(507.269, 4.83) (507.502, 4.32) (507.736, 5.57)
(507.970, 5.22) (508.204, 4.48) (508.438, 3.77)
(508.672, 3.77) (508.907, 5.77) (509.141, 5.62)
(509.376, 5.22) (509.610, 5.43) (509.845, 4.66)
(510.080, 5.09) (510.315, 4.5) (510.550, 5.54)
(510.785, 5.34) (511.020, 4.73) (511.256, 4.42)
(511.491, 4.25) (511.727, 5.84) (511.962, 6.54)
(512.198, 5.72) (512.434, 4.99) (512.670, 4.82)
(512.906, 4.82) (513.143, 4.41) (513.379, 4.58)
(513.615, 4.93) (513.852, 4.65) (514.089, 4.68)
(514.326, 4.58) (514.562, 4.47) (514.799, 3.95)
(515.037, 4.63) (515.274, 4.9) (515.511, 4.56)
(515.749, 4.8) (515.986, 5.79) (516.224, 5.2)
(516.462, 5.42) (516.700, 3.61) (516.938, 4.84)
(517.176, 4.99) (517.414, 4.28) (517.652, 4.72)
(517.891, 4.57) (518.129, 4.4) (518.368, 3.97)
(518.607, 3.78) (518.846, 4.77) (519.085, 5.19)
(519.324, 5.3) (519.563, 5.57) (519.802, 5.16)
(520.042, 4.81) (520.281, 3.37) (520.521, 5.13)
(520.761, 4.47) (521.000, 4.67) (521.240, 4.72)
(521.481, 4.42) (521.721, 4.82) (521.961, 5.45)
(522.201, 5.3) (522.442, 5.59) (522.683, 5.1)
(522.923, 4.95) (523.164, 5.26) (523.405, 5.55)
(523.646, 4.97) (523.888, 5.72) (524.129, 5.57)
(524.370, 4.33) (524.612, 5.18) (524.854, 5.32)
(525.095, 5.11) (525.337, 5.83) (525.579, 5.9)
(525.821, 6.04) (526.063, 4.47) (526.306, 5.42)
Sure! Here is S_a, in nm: 508.438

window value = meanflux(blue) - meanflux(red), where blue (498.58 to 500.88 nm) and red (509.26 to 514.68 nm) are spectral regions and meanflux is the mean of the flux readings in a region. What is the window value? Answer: 0.36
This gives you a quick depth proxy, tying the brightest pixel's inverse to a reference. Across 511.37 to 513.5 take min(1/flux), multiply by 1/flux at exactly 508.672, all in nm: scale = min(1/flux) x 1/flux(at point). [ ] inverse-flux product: 0.041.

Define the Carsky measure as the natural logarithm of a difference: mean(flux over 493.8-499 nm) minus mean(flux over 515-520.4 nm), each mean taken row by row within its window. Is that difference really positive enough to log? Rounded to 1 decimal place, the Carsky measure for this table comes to -0.5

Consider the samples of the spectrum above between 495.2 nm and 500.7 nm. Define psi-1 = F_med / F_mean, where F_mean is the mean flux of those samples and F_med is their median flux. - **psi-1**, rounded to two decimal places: 1.03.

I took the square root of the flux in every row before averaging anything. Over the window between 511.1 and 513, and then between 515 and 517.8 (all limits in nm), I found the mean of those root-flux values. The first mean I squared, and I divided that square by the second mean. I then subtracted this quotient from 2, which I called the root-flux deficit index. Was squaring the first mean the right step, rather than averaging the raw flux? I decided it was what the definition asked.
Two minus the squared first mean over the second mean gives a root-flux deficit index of -0.35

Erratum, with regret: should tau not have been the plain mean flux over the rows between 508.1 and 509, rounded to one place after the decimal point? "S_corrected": 4.4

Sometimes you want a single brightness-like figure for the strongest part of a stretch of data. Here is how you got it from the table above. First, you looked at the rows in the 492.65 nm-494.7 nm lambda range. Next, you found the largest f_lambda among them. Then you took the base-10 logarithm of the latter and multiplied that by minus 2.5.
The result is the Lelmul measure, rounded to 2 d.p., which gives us -1.94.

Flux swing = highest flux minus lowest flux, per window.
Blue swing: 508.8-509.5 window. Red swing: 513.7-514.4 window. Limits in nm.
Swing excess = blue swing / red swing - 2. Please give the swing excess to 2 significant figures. 3.5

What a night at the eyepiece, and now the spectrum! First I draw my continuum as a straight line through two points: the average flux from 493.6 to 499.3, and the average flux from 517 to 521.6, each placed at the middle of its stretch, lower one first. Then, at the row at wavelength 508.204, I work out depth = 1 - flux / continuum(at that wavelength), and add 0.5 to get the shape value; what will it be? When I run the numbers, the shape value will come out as 0.6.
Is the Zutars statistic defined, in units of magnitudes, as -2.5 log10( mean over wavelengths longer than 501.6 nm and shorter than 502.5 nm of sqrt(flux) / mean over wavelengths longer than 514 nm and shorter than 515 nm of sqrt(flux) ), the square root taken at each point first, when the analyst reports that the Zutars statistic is -0.046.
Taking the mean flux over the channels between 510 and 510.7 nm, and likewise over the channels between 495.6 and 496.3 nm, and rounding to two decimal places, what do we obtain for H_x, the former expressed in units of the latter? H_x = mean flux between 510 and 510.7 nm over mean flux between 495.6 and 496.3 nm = 1.00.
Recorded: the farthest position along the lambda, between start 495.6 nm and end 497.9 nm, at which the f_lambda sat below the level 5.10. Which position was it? 497.552 nm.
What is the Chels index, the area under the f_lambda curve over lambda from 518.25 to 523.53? 25.8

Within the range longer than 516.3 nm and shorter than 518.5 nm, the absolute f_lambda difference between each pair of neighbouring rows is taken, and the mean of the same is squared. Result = 0.40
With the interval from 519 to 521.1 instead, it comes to 0.42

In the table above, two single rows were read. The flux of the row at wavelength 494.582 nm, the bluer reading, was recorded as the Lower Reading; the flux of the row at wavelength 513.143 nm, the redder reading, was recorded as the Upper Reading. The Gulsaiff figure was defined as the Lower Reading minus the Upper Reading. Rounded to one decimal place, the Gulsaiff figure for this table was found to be 0.4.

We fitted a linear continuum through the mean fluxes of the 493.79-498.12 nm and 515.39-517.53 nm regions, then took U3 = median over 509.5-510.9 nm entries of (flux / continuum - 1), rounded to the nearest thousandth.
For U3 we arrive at 0.044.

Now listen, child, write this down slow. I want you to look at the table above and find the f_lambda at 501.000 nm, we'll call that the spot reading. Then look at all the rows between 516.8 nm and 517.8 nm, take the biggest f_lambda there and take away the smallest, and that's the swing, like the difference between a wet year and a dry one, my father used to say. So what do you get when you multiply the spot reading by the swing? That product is 3.2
